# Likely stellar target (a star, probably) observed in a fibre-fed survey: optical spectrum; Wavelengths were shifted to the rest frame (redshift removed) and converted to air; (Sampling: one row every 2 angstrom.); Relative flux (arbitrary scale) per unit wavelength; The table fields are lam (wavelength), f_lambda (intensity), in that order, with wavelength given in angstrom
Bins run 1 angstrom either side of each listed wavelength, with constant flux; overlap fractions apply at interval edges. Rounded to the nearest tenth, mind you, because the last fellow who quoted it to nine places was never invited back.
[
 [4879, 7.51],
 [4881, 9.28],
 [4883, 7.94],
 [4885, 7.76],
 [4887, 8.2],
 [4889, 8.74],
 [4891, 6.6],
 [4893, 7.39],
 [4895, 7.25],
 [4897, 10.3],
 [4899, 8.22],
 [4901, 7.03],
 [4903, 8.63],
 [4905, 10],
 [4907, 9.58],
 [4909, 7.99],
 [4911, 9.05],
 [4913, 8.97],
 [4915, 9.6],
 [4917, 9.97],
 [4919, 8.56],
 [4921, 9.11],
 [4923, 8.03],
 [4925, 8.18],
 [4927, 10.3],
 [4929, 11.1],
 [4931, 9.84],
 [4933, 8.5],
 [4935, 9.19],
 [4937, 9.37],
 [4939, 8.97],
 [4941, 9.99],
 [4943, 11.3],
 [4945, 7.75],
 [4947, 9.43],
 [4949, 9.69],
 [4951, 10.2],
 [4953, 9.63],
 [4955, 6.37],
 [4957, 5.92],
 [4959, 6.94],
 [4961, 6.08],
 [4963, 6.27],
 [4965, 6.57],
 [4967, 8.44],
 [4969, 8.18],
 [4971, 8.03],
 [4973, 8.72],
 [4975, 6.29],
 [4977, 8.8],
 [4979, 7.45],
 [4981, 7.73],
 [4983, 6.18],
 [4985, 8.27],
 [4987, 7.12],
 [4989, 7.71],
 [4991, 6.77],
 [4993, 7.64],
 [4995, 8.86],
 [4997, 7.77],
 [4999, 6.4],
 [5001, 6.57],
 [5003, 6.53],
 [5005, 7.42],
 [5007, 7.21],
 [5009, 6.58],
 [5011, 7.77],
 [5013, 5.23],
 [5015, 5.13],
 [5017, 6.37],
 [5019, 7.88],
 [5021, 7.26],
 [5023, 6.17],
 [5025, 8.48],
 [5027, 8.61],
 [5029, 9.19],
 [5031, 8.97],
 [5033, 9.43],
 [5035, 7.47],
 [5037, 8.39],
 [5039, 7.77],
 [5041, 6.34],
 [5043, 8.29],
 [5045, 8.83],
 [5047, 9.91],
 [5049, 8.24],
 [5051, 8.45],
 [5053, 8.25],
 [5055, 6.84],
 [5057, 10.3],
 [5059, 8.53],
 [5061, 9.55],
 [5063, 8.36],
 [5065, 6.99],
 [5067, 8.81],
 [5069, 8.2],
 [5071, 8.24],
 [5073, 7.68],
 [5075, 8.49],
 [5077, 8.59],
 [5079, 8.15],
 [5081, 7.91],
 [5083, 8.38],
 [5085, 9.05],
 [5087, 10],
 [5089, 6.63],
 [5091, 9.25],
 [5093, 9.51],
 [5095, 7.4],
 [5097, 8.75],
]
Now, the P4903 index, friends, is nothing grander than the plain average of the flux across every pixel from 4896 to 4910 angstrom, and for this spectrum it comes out 8.8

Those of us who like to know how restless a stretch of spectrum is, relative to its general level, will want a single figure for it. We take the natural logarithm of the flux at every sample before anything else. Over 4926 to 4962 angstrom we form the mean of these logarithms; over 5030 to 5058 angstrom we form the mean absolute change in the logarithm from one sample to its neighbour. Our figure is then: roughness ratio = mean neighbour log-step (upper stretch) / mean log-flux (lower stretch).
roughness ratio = 0.0693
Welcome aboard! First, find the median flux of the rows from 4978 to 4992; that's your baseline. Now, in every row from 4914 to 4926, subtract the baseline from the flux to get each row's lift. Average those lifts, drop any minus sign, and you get 1.5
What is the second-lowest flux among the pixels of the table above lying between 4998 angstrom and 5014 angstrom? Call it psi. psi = 6.4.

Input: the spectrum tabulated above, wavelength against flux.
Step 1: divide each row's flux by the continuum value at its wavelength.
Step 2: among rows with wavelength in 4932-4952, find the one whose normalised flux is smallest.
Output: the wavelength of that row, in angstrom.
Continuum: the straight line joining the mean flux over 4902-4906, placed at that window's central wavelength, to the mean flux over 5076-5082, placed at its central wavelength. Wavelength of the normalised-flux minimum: 4945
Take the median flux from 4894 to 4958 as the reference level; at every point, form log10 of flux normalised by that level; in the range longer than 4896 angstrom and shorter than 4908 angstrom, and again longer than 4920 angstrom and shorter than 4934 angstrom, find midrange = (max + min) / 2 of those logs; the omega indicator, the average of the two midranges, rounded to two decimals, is -0.01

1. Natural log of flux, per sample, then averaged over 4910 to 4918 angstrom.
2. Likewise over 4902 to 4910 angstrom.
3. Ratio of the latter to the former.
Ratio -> 0.98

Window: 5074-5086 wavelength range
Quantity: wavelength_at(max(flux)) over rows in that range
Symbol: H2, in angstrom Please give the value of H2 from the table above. 5085 angstrom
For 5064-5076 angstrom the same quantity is 5067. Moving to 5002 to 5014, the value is 5011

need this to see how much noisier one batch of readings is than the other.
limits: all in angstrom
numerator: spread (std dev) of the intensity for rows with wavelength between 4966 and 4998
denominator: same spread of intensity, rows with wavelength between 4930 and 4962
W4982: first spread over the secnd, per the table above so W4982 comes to 0.51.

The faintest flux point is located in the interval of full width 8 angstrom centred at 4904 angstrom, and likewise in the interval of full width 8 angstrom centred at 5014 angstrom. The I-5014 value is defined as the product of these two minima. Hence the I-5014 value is 36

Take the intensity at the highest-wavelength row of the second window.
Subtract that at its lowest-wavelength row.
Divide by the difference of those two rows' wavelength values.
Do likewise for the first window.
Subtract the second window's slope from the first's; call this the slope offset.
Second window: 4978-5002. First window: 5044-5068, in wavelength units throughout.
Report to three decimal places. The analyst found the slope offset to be 0.039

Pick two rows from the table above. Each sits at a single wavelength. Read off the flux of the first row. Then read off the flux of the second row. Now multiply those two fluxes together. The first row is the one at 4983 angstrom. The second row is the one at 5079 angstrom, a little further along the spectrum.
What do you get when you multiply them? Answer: 50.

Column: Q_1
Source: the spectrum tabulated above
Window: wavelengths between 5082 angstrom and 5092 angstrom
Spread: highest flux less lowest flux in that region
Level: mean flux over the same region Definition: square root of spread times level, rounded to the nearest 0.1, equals 5.4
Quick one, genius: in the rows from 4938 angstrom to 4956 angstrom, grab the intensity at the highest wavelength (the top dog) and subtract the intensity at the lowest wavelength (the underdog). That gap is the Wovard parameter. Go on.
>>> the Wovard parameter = -2.6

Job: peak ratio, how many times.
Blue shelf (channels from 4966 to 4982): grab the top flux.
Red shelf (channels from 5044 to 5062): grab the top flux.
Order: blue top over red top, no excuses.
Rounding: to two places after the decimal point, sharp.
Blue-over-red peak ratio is 0.85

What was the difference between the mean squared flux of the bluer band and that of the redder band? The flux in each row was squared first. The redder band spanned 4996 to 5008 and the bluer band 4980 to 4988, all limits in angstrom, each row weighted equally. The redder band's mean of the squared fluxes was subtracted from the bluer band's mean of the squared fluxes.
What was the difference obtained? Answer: 5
